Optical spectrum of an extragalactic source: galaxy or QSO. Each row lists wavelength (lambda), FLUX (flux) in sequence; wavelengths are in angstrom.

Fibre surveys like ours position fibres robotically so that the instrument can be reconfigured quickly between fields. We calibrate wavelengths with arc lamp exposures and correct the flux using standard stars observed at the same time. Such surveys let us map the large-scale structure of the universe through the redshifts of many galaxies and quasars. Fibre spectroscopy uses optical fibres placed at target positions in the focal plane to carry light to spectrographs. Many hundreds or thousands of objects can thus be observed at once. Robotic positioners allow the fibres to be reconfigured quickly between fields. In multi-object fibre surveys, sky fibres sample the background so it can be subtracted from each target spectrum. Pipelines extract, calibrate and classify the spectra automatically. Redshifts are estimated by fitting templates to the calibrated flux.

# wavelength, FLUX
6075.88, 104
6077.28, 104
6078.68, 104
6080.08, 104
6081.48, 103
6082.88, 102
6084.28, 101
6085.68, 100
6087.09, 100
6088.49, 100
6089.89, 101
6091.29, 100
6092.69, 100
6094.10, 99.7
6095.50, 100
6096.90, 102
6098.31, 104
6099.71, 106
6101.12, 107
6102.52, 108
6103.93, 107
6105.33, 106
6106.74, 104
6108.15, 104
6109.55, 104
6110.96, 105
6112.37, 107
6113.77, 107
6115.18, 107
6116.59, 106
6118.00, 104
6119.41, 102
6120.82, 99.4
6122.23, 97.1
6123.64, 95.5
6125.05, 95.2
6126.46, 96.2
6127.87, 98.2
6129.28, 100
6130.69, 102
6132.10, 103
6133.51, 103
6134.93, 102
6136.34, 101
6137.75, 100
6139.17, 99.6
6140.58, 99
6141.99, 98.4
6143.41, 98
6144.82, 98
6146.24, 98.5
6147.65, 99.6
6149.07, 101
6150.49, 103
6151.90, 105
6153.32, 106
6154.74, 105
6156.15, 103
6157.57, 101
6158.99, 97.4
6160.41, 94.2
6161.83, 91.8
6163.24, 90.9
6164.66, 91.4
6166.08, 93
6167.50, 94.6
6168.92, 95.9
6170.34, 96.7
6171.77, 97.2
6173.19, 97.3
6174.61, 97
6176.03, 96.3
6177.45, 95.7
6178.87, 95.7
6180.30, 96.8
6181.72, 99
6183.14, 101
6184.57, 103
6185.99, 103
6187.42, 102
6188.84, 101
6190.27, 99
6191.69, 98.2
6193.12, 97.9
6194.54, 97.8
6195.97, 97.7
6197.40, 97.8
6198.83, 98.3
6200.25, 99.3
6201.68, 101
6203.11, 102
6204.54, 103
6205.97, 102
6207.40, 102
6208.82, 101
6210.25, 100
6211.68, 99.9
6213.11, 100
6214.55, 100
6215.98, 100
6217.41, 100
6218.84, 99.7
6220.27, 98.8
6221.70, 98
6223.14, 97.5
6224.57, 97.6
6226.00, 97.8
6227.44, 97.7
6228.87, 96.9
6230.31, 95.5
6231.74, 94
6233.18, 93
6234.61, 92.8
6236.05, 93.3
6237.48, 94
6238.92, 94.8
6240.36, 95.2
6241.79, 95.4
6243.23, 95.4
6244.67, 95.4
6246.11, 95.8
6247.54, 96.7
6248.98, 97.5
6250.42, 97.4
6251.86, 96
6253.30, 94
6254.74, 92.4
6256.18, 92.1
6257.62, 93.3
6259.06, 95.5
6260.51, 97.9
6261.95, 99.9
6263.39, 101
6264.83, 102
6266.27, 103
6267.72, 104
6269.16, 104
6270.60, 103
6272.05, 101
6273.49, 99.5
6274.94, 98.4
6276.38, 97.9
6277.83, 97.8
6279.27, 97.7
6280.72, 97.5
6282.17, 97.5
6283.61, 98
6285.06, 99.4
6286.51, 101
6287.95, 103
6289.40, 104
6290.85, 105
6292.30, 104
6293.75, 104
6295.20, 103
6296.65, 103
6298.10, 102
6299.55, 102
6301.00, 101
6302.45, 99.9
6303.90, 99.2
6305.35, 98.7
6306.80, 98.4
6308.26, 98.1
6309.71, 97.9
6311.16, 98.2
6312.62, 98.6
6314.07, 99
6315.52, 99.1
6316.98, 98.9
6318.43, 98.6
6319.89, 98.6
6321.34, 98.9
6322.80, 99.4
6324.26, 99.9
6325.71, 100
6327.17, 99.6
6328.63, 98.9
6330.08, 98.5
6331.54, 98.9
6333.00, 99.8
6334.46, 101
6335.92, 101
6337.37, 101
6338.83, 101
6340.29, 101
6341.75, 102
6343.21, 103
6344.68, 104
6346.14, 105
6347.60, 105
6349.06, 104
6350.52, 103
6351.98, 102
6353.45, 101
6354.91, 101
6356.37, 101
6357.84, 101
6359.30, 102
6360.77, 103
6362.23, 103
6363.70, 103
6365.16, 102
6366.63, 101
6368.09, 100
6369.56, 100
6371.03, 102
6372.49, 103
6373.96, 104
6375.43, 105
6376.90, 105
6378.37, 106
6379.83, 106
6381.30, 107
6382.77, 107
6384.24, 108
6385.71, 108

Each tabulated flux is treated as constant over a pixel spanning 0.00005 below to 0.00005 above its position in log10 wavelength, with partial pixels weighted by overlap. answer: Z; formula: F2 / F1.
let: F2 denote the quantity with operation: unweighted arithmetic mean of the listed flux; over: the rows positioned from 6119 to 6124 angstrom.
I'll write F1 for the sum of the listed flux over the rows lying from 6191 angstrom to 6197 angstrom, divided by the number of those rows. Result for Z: 1.01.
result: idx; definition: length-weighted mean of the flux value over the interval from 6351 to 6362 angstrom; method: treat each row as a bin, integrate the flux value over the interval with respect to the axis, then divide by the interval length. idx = 102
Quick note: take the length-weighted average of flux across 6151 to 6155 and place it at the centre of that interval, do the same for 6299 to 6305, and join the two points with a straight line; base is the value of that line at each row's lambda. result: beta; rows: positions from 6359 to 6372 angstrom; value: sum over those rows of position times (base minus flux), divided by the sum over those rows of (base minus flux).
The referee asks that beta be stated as 6364.5 angstrom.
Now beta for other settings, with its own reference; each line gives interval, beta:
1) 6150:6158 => 6155.3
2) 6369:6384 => 6377.6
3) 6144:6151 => 6147.0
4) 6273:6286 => 6279.3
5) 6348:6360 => 6353.5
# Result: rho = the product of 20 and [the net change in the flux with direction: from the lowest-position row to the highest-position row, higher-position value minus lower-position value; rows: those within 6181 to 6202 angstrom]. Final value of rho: 40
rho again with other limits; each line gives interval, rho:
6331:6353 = 62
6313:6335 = 40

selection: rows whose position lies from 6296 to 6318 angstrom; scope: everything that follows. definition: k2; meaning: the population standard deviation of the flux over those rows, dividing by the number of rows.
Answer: 1.6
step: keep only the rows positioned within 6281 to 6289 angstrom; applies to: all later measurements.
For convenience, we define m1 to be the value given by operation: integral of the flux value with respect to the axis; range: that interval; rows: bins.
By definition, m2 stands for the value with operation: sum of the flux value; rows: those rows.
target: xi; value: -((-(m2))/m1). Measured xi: 0.62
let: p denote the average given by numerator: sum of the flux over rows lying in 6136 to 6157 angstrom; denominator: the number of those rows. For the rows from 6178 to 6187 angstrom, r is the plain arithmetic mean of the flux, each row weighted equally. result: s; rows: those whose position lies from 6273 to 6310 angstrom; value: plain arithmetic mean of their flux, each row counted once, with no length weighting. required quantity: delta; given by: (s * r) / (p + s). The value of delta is 49.7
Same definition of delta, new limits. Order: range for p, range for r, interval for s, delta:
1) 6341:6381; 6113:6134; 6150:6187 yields 49.3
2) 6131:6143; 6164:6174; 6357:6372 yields 47.8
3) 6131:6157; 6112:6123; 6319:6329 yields 51.3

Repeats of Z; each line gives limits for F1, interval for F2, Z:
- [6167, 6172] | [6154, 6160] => 1.06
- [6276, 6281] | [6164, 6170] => 0.96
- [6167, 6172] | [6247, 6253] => 1.01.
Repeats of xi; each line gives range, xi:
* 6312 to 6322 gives 0.70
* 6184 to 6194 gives 0.70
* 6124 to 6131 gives 0.72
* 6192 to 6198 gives 0.67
